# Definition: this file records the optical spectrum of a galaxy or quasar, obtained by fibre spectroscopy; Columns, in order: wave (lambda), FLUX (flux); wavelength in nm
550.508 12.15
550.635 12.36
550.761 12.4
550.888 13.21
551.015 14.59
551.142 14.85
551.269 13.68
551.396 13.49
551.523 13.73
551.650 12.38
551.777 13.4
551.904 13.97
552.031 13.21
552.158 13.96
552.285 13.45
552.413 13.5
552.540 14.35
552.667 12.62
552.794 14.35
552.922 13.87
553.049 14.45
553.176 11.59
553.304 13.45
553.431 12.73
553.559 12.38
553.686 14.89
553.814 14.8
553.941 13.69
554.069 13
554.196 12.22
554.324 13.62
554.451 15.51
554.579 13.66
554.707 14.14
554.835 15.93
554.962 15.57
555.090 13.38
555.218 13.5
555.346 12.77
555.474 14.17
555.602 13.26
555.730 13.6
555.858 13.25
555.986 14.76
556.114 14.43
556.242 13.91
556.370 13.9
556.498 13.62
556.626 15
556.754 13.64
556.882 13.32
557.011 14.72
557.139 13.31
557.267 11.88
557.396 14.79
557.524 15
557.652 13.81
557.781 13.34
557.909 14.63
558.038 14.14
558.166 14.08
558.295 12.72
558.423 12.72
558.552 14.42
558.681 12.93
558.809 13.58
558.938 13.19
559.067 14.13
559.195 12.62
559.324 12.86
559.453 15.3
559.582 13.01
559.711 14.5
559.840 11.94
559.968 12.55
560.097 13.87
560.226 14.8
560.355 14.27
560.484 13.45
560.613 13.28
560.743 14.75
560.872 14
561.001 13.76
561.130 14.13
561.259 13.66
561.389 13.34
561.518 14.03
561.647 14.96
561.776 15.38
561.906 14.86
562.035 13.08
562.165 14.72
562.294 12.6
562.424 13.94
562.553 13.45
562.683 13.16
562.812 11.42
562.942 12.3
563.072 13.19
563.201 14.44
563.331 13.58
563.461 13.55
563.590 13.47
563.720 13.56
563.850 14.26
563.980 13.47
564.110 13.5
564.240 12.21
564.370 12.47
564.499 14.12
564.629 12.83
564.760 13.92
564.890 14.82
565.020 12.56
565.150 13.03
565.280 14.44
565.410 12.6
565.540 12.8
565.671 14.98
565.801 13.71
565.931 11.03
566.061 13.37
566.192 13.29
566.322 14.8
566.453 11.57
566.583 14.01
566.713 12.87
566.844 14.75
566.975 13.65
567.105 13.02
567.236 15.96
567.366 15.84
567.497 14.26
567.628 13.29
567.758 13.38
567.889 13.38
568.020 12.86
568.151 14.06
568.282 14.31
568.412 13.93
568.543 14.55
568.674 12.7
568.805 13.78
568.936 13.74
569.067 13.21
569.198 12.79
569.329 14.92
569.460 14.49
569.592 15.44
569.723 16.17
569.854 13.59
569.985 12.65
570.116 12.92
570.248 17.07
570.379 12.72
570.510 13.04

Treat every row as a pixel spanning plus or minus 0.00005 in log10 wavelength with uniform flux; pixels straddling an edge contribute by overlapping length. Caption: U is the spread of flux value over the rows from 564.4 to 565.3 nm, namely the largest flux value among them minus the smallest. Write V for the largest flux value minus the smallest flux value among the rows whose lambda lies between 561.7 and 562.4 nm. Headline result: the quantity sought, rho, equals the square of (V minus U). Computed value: 0.27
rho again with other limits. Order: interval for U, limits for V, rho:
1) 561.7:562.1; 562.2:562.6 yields 0.92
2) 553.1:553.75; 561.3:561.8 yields 1.59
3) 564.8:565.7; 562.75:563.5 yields 0.36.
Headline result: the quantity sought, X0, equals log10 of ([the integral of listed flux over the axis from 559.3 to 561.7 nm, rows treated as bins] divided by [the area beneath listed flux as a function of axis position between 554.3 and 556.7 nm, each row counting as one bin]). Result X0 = -0.009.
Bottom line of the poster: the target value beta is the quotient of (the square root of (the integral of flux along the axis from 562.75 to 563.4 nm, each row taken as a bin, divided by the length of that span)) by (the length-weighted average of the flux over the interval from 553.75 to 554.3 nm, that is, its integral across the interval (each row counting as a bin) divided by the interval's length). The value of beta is 0.268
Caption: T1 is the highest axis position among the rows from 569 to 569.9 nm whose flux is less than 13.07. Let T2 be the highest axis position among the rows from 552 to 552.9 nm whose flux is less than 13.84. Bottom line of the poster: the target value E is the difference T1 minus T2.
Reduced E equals 16.53 nm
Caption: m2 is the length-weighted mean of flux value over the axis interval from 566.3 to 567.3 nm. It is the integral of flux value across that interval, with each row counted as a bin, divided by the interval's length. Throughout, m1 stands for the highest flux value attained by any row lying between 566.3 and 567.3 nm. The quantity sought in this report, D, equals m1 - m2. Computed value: 2.2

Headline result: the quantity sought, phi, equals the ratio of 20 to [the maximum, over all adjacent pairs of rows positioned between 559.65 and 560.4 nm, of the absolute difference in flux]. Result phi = 8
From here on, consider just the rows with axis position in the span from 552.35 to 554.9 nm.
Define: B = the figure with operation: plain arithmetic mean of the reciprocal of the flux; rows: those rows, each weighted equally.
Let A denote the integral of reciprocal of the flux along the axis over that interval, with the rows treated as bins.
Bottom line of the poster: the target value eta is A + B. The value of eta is 0.26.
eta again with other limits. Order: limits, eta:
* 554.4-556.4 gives 0.21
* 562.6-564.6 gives 0.23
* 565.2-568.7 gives 0.33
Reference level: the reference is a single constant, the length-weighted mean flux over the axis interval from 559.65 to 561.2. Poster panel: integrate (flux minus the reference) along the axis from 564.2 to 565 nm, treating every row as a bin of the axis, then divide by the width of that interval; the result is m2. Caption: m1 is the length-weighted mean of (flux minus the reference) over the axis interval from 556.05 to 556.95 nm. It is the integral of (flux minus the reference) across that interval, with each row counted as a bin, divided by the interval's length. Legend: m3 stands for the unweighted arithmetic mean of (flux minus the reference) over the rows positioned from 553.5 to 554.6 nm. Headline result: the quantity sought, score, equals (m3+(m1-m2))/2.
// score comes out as 0.28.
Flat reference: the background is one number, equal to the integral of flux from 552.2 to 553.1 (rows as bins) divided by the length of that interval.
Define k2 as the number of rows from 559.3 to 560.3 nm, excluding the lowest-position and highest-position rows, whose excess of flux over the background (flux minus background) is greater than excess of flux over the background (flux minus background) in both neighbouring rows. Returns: 2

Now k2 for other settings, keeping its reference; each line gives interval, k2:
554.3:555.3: 2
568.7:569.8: 1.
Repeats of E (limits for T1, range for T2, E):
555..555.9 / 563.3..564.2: -8.76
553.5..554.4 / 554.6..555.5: -1.15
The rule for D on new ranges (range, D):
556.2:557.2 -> 1.1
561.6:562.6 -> 1.3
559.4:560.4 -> 1.5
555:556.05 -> 1.1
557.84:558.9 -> 1.0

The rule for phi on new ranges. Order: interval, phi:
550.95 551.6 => 17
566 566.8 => 6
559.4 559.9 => 8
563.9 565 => 12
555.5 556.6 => 13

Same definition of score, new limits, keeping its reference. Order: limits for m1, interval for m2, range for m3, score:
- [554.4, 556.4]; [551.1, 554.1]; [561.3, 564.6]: 0.16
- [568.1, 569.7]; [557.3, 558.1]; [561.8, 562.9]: -0.26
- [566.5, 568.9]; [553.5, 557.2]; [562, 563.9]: -0.21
